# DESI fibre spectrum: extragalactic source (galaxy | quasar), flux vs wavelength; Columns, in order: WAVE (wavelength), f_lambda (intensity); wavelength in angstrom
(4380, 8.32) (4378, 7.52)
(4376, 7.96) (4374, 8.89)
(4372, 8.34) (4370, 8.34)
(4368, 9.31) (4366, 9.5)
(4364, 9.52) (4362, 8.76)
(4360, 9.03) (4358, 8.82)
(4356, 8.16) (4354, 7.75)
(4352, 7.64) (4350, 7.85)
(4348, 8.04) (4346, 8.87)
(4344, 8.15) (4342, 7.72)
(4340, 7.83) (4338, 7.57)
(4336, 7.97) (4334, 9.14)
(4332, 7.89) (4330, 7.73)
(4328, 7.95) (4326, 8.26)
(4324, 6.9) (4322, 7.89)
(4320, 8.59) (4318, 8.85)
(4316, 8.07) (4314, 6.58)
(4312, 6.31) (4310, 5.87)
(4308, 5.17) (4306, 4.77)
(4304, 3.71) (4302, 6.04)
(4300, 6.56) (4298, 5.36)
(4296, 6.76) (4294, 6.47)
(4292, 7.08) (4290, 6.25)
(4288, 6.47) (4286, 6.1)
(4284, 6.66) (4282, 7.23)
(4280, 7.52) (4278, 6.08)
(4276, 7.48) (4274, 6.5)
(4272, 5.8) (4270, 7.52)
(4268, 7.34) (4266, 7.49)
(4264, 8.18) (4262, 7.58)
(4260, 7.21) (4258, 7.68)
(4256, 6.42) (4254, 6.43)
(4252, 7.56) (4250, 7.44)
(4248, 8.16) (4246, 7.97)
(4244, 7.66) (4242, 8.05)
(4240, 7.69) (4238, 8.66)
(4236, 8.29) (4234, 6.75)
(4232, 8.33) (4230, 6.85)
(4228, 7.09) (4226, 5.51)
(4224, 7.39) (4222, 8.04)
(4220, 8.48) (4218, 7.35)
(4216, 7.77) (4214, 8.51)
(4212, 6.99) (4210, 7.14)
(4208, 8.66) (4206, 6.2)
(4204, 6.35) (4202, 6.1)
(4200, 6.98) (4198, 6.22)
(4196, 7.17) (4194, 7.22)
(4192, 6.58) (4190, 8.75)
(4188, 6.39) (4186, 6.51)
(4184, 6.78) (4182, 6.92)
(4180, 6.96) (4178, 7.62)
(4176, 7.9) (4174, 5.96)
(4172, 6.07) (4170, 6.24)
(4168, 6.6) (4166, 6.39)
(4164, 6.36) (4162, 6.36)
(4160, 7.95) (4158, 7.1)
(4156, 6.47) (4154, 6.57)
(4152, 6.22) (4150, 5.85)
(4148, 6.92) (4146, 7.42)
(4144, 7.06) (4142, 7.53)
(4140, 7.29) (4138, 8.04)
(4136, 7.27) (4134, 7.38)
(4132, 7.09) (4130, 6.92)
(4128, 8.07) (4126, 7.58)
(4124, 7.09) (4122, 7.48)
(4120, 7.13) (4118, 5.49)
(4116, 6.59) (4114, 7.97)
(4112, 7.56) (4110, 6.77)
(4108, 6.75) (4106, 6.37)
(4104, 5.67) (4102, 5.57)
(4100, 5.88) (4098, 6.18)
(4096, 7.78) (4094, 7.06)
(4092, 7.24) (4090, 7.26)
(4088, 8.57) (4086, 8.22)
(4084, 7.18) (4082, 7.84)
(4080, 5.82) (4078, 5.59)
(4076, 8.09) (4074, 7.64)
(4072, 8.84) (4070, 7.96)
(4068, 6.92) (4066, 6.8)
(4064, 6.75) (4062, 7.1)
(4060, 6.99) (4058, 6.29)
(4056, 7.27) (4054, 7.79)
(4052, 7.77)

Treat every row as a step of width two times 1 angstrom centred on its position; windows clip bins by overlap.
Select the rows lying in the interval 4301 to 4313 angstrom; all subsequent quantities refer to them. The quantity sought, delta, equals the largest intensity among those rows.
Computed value 6.31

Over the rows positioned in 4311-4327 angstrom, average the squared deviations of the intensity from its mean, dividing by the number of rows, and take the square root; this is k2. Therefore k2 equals 0.90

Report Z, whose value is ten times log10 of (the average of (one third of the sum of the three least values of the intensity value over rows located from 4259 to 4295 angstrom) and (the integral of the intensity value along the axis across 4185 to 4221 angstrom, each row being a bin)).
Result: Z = 21.2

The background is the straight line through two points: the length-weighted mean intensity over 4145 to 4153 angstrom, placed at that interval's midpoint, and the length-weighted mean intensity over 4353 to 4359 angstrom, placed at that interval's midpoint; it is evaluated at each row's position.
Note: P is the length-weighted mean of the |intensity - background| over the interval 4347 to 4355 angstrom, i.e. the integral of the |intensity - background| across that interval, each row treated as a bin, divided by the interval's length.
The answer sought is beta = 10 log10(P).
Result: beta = -4.2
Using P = 0.38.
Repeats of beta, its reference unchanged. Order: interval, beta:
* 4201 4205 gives -0.9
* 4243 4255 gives -3.2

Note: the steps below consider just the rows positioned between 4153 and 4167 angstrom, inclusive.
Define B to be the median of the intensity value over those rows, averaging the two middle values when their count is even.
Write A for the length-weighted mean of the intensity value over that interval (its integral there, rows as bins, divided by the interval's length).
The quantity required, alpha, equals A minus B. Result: 0.3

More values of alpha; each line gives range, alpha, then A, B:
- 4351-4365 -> -0.2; 8.5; 8.8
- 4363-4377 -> -0.1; 8.8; 8.9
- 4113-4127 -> -0.1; 7.0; 7.1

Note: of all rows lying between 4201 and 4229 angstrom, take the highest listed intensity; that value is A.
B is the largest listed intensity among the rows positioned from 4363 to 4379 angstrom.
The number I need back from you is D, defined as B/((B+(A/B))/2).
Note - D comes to 1.83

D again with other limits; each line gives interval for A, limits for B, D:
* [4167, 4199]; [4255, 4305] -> 1.77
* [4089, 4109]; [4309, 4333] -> 1.82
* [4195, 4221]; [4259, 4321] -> 1.80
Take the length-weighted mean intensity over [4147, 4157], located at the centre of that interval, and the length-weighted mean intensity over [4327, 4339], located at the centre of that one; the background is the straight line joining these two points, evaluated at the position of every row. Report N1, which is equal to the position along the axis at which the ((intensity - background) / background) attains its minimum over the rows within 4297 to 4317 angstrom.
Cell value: 4304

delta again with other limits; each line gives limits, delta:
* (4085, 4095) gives 8.57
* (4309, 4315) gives 6.58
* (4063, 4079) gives 8.84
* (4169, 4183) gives 7.9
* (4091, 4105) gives 7.78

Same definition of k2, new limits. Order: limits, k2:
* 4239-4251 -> 0.25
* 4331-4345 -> 0.48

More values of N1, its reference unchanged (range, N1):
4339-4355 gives 4352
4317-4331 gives 4324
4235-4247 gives 4244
